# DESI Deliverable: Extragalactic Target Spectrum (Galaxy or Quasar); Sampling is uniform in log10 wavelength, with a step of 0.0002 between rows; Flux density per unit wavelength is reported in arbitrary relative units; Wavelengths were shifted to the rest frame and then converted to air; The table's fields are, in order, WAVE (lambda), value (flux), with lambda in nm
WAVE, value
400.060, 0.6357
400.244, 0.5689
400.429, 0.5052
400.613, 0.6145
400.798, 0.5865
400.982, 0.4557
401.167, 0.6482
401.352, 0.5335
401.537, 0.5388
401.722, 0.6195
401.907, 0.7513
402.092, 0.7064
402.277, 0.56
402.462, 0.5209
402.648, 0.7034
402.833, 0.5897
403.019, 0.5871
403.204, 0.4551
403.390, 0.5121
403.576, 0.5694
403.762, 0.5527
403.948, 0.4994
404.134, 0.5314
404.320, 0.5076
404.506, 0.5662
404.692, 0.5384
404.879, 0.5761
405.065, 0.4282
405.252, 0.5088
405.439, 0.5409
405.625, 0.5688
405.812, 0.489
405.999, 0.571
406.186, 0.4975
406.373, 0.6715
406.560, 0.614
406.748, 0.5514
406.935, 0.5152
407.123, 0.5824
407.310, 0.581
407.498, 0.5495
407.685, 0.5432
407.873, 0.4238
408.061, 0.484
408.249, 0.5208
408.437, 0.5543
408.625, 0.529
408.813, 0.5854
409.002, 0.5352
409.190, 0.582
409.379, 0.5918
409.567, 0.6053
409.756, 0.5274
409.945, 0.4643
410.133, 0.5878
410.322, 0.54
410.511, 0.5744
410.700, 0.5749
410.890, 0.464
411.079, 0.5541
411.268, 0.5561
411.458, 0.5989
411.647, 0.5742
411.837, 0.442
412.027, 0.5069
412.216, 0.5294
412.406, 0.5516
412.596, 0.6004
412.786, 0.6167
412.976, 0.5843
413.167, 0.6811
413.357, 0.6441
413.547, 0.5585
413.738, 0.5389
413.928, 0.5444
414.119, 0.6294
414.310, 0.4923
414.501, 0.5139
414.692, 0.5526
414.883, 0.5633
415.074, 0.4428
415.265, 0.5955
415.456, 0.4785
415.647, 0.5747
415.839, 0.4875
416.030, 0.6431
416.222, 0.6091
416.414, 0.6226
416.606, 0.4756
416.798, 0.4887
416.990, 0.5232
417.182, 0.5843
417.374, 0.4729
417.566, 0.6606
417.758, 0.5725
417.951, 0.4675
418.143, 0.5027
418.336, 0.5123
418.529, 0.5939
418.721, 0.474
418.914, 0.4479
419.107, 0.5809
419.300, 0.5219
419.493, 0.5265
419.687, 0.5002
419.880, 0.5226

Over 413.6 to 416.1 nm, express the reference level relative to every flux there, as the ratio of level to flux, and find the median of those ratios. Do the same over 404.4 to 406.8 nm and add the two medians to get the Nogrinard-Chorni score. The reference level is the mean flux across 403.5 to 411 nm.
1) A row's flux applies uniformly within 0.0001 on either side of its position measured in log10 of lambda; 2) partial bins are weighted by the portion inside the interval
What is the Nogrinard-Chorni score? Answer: 1.98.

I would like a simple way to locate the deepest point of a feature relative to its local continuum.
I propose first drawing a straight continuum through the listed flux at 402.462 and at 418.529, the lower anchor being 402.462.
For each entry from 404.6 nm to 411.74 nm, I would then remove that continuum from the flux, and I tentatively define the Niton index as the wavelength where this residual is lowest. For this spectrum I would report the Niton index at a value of 407.873 nm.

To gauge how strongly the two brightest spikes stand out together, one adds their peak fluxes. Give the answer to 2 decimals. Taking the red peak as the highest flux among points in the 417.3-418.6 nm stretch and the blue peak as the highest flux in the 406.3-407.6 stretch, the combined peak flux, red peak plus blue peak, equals 1.33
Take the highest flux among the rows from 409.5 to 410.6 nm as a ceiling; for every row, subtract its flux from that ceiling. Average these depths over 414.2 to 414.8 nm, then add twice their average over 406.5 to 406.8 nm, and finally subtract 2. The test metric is -1.87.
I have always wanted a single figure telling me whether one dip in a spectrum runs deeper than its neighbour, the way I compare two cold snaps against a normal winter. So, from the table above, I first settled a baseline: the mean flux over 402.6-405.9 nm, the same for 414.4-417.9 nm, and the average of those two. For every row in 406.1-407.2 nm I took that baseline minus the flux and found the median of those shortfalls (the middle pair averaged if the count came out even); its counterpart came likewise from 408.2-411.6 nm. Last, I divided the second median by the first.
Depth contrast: 0.5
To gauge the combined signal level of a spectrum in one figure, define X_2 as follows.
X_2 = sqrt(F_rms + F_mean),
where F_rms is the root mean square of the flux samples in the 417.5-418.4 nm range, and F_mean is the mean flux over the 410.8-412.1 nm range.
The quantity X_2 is 1.037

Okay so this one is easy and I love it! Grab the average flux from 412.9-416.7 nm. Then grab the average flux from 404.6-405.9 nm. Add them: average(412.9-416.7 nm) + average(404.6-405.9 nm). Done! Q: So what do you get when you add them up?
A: 1.08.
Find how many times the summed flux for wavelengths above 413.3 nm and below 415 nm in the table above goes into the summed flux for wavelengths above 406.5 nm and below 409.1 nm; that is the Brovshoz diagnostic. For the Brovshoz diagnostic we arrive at 1.5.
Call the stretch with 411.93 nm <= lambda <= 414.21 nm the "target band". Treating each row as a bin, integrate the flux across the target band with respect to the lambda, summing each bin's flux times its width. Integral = 1.33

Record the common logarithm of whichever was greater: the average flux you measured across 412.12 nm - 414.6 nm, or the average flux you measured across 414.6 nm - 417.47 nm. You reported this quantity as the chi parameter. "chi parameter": -0.240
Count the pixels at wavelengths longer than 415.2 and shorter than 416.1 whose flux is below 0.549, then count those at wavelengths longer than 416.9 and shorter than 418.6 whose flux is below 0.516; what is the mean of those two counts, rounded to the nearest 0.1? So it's 3.0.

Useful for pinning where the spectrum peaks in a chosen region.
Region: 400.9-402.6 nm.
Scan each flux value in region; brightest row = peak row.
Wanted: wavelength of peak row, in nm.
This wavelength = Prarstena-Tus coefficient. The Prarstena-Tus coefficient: 401.907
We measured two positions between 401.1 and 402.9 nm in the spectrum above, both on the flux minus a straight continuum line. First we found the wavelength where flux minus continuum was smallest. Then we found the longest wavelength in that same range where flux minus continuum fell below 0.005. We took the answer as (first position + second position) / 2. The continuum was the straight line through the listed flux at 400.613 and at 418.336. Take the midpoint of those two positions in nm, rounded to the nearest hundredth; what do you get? 402.65 nm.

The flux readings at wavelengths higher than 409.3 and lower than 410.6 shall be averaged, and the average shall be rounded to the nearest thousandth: 0.556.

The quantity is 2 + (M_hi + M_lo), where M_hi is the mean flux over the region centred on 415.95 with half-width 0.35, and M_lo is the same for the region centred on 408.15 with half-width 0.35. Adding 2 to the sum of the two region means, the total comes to 3.07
